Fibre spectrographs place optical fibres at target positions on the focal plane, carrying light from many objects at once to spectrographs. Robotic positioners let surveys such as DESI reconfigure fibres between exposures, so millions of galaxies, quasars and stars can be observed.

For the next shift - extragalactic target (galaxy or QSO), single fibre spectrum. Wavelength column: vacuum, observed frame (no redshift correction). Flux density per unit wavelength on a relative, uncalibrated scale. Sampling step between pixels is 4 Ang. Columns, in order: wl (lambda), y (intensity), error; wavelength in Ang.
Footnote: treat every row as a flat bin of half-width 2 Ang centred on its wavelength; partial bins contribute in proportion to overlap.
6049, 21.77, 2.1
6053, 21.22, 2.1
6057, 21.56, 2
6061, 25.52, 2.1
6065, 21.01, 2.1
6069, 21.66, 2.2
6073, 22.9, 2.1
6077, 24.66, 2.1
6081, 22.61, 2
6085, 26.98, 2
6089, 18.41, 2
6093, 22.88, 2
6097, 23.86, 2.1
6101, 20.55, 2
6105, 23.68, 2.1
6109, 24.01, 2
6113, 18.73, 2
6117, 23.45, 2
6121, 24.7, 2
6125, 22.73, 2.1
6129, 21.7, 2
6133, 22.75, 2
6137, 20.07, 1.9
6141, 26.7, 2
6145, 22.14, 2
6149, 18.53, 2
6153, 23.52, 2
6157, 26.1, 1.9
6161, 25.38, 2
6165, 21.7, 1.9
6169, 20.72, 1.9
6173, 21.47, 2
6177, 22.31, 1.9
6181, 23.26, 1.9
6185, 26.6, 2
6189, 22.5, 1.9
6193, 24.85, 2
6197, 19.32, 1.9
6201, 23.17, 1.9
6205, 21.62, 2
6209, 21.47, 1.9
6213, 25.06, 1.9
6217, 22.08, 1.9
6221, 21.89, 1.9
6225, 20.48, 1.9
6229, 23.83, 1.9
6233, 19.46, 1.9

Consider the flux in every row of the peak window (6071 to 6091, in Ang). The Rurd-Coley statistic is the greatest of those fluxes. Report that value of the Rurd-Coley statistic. 26.98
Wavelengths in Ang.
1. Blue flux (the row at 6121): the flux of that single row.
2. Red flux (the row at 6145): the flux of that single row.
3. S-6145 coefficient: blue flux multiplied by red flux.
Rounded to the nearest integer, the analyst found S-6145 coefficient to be 547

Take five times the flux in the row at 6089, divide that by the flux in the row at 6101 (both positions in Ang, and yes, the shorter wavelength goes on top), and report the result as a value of 4.5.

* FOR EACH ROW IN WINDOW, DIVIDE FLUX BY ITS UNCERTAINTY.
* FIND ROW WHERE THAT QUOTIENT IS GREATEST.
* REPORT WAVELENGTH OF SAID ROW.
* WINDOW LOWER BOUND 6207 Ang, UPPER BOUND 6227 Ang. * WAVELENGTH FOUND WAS 6213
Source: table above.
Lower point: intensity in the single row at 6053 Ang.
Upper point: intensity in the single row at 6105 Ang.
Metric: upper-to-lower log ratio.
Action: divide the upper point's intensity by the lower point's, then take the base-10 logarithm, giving 0.048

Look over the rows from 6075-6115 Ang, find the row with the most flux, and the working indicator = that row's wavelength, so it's 6085 Ang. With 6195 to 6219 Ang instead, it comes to 6213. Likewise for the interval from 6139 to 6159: 6141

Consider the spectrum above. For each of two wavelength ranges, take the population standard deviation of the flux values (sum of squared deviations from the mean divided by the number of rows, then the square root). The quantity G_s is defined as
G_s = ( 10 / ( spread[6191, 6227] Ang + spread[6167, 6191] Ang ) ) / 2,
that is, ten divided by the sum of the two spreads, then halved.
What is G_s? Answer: 1.37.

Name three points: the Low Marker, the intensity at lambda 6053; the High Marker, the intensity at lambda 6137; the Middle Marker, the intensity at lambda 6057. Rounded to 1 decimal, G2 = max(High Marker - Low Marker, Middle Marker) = 21.6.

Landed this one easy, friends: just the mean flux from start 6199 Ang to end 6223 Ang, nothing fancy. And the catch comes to 22.5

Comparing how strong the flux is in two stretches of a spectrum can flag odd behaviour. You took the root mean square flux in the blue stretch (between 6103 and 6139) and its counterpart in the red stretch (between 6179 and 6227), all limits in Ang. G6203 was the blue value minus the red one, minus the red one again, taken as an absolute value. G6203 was 23.1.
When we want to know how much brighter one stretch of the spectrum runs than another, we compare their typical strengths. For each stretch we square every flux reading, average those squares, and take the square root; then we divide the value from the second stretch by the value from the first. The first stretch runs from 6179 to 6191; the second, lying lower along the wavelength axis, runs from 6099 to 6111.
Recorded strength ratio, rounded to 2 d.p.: 0.94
